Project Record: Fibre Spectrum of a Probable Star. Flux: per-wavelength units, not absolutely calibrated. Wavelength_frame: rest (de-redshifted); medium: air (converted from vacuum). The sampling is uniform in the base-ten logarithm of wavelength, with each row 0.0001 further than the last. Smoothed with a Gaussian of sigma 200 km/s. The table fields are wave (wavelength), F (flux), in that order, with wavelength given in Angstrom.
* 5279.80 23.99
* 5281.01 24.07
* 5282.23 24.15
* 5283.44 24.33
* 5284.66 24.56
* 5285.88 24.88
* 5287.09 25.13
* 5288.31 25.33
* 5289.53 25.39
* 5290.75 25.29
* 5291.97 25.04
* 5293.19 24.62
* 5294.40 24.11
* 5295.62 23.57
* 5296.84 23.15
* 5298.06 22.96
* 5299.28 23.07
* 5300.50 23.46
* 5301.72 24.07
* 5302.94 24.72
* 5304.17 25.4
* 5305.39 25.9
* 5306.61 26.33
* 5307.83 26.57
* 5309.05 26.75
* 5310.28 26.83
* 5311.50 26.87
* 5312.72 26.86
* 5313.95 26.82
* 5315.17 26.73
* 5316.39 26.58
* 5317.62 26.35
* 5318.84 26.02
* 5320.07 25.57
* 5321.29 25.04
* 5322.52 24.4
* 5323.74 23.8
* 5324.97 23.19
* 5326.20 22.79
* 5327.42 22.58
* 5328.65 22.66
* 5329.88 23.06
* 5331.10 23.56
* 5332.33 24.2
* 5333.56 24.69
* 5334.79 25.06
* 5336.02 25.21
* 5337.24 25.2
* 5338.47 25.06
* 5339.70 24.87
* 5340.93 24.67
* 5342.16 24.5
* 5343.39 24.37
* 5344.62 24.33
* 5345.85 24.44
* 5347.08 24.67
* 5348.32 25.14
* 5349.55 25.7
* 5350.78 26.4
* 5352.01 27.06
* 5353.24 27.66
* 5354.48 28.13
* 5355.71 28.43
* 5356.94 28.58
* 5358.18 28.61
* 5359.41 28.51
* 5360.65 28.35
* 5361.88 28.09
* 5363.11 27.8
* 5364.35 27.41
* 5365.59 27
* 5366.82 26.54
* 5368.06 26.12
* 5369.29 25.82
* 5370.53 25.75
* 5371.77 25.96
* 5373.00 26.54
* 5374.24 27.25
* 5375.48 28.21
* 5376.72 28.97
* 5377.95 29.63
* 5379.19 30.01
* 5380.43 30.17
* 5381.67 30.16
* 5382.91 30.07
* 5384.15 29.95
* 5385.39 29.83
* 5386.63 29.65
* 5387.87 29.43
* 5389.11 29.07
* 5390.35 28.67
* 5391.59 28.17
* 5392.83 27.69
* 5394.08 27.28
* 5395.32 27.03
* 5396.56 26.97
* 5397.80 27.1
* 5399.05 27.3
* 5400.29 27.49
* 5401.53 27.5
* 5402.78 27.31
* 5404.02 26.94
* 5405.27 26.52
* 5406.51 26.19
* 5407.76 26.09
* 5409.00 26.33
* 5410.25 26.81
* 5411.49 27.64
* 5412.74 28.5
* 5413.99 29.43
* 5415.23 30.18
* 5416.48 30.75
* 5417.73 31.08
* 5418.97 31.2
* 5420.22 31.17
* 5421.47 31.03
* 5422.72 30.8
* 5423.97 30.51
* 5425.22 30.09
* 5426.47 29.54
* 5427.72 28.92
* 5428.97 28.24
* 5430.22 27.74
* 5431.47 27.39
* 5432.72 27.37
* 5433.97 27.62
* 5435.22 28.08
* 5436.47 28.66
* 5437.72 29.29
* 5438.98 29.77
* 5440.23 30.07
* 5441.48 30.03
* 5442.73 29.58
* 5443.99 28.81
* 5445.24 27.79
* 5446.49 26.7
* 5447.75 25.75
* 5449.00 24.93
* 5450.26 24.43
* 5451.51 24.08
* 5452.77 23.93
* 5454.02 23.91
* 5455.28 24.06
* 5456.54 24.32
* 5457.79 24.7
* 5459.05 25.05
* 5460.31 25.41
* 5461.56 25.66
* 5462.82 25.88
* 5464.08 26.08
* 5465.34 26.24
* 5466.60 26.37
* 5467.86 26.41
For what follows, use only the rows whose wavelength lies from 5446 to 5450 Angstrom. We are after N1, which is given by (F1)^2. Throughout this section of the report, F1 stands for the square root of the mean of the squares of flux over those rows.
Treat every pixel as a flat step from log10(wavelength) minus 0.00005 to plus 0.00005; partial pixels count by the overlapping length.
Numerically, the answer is 666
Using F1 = 26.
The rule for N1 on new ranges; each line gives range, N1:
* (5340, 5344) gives 601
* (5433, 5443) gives 850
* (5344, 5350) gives 618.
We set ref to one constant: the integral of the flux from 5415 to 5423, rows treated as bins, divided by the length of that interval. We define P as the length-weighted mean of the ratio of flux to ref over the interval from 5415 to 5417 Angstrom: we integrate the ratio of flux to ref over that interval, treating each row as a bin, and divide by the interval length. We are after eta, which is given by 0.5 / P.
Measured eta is 0.51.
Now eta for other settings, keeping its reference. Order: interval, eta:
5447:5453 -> 0.63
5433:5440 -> 0.54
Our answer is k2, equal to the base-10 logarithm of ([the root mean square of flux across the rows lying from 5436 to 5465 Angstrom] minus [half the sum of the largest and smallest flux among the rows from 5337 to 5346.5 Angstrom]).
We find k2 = 0.3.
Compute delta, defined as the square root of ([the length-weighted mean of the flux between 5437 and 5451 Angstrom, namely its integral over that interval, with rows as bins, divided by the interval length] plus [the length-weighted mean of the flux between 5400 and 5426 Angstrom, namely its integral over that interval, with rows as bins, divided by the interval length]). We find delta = 7.53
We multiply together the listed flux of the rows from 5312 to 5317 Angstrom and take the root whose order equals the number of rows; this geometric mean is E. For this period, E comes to 26.7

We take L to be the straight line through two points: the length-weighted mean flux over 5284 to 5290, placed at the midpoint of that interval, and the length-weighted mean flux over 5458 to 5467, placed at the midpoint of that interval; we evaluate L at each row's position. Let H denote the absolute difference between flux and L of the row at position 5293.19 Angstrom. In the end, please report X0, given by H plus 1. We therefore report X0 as 1.4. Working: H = 0.4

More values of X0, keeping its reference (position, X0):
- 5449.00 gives 1.7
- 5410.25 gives 2.3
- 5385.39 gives 5.4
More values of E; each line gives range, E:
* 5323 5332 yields 23.1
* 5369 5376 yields 26.6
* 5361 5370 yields 27.0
